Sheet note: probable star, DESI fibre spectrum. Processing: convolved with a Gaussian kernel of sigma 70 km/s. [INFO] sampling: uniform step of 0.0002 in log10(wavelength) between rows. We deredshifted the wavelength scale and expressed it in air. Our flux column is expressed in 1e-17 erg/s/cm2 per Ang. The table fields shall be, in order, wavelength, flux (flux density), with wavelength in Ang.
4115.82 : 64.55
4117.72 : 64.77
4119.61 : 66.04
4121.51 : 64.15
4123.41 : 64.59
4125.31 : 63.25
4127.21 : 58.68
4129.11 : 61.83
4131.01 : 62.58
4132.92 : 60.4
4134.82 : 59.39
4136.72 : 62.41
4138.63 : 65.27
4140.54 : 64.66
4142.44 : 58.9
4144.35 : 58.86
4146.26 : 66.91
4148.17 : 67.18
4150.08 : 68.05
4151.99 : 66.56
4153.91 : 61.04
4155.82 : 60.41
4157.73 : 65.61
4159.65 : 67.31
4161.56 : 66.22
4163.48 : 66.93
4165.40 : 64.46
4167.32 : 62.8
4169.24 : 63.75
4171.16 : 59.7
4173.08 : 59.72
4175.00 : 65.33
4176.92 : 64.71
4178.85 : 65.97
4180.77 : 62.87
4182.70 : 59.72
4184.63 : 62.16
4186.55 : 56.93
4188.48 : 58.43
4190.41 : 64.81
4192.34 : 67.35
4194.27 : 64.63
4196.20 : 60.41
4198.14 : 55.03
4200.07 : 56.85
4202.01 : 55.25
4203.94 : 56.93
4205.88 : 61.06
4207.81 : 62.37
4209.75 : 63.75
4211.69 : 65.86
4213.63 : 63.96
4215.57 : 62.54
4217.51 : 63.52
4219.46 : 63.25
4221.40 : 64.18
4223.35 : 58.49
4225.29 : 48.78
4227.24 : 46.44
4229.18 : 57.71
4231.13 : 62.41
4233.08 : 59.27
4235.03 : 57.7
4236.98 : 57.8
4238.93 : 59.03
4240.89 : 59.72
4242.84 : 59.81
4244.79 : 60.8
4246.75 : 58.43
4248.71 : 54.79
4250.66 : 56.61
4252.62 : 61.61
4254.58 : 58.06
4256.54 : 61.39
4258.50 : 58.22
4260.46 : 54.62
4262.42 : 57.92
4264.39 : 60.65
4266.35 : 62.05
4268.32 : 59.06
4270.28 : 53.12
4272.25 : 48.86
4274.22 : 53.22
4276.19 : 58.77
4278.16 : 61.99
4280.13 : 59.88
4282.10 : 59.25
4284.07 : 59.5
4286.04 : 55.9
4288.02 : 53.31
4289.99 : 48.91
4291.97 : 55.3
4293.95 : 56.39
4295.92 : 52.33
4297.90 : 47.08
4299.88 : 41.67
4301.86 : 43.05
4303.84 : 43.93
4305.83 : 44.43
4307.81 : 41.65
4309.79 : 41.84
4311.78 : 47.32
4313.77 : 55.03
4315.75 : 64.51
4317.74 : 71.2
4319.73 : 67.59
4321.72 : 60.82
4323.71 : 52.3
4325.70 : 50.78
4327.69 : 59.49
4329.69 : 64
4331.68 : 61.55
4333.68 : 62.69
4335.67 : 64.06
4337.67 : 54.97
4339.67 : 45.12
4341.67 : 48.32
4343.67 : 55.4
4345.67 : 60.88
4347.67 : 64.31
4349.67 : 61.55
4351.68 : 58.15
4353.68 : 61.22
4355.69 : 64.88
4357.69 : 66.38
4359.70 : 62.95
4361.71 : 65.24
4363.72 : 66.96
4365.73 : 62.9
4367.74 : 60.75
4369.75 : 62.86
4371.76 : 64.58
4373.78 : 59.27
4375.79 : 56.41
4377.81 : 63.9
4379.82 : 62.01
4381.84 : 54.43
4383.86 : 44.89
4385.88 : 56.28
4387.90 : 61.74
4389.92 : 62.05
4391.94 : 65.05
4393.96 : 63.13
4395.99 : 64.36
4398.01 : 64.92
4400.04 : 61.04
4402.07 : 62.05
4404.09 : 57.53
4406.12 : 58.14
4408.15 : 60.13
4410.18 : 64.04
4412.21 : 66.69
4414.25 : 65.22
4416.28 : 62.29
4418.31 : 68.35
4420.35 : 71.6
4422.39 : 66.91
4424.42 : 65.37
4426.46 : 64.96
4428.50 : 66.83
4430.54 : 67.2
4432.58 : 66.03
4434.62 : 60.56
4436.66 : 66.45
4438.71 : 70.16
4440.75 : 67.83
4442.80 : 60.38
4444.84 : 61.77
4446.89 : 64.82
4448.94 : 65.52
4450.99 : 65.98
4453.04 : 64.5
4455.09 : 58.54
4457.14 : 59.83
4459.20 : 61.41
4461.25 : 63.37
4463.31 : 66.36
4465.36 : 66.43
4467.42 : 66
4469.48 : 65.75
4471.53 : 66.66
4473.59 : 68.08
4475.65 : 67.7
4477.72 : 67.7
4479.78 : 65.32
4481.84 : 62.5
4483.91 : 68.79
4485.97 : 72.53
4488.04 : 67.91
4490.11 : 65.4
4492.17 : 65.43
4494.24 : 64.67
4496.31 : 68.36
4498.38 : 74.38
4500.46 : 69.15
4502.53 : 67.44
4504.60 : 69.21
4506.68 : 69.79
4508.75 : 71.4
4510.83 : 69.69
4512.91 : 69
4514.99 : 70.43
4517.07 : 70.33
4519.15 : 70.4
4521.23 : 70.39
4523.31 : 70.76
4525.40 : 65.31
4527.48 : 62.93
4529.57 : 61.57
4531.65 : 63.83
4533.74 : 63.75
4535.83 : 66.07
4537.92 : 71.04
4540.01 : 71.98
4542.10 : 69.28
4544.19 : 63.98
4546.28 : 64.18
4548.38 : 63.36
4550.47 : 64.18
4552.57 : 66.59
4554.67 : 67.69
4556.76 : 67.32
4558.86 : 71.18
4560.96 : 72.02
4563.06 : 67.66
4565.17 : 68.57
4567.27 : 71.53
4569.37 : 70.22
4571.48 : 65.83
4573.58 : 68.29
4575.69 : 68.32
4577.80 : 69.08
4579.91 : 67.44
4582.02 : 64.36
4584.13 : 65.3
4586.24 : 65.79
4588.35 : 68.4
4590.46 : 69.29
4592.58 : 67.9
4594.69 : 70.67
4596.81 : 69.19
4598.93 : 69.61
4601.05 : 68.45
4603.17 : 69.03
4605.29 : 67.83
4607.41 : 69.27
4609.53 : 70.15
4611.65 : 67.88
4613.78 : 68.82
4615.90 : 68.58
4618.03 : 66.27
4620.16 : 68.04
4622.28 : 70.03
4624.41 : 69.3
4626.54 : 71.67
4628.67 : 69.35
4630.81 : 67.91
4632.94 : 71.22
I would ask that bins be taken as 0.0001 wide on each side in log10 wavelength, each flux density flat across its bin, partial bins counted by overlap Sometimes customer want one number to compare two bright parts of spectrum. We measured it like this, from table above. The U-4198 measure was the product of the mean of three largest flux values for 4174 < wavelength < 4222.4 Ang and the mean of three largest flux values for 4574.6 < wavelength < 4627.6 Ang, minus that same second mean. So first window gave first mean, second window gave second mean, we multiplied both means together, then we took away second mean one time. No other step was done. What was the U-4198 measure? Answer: 4632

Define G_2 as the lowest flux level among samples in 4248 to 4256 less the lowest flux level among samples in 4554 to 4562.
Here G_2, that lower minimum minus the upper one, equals -13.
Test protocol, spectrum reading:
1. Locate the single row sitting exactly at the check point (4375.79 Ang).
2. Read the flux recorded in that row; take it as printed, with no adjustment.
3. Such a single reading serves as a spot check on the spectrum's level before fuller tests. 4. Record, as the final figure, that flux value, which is 56.41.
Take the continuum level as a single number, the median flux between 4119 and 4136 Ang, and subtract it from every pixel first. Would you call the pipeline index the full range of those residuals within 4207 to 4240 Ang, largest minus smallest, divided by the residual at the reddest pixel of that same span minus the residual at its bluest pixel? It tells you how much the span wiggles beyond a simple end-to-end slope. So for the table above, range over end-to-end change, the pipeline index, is -6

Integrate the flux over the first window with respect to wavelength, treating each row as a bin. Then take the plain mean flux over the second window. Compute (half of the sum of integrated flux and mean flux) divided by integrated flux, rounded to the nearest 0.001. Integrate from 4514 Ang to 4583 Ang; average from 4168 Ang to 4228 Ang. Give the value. 0.507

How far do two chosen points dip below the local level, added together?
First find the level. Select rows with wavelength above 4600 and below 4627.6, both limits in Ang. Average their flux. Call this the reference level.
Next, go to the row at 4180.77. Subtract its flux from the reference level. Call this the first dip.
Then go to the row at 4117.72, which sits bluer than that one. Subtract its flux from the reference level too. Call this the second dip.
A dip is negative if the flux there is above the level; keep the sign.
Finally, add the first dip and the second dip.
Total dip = 10.1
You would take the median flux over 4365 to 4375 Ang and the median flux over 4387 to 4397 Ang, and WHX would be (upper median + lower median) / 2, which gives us 63.0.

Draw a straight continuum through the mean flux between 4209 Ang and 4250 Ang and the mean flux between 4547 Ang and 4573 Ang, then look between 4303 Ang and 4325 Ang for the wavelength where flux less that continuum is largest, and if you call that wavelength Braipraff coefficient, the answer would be 4317.74 Ang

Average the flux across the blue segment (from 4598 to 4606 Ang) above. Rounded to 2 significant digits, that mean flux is 69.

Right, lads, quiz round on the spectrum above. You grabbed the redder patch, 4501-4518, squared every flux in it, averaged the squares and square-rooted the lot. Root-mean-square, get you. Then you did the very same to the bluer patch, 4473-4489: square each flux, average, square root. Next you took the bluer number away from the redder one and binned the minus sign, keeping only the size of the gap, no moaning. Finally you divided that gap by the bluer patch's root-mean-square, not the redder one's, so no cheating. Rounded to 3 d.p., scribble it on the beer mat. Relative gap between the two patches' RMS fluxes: 0.030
